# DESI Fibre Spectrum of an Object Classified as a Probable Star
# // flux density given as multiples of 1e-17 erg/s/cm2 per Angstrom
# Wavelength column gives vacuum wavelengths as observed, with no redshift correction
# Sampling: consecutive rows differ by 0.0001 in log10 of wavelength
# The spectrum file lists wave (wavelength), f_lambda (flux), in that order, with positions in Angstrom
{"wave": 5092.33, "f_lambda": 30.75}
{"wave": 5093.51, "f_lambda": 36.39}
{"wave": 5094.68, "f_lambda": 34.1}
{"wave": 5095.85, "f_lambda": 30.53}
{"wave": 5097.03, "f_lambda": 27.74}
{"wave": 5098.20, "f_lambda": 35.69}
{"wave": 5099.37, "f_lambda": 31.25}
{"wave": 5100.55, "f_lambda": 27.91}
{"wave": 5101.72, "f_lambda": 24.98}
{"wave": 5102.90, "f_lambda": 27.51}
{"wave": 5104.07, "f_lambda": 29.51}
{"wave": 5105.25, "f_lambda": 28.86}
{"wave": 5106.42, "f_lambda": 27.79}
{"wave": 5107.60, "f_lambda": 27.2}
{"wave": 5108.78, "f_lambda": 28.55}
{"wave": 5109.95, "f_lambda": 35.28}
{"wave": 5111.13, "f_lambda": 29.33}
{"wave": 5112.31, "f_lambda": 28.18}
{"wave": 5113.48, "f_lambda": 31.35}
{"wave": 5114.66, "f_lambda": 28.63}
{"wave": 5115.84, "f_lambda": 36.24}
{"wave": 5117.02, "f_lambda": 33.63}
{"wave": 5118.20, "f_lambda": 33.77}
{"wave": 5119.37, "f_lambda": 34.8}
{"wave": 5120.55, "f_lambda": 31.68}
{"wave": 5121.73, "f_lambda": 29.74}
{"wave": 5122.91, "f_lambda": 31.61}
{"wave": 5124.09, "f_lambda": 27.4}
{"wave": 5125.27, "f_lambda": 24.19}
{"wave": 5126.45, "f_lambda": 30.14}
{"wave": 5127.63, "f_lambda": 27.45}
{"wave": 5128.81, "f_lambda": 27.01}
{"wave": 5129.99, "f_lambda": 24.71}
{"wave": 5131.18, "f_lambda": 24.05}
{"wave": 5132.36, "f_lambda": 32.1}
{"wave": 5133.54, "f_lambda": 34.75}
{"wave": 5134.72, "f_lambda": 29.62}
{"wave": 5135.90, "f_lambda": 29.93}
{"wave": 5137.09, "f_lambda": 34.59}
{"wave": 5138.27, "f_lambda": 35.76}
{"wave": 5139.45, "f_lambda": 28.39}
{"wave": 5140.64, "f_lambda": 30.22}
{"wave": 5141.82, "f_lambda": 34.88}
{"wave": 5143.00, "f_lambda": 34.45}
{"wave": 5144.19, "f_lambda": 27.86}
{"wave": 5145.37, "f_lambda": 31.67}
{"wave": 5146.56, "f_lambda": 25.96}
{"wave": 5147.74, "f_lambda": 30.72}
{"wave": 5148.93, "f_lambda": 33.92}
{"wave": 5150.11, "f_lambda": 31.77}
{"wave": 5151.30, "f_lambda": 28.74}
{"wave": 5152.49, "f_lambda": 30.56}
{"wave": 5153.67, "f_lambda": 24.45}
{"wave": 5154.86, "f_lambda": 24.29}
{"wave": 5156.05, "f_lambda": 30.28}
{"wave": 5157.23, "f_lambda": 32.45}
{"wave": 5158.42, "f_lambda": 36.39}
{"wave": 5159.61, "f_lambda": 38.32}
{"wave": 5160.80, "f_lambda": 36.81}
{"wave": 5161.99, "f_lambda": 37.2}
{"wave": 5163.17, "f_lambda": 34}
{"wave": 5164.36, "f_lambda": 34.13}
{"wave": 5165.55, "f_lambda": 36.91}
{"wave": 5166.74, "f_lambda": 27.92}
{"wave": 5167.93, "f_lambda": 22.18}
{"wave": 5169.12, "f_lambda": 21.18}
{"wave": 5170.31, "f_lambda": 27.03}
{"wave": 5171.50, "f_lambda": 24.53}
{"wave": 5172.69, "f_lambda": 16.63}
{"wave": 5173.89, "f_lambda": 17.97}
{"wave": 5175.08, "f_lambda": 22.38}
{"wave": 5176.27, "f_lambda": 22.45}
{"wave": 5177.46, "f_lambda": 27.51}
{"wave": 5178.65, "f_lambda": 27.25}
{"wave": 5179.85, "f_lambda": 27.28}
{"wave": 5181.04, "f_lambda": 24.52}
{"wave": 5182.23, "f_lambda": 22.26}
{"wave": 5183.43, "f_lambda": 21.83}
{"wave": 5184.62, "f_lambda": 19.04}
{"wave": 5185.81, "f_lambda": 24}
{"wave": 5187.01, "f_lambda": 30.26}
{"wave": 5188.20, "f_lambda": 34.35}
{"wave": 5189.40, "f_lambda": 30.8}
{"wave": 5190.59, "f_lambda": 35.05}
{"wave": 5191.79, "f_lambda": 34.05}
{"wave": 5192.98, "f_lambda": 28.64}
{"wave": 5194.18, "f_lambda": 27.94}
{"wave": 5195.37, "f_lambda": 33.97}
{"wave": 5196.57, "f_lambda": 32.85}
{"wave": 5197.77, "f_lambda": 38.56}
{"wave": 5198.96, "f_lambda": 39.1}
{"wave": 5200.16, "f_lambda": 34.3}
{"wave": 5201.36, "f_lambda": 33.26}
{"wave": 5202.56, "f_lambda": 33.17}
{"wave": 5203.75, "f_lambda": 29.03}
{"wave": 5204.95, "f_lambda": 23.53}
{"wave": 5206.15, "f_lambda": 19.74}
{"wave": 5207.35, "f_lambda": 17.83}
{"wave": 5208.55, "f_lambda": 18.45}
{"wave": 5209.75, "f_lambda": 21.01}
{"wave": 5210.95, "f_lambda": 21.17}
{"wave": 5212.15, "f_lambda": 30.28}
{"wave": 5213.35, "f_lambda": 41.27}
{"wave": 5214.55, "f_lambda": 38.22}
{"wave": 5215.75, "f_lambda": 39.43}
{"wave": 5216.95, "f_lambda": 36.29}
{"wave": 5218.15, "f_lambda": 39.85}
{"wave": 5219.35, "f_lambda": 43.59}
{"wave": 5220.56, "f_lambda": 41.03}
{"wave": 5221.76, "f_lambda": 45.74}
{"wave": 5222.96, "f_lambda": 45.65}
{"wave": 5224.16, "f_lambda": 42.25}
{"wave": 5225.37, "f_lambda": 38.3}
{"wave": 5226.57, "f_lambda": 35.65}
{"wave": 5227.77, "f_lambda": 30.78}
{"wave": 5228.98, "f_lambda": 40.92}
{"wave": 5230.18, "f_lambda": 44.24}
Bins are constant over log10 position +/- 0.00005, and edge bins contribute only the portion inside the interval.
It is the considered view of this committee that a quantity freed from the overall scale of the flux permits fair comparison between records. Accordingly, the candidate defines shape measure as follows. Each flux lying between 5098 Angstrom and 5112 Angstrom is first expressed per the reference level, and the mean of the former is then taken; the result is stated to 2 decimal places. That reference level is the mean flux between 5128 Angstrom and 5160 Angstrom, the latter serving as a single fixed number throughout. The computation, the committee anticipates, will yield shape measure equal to 0.96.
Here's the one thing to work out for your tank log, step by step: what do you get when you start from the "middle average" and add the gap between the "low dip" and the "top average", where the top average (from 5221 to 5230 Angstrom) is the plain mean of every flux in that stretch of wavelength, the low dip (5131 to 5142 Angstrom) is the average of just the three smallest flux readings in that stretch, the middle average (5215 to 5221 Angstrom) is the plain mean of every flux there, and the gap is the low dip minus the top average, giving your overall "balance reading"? 27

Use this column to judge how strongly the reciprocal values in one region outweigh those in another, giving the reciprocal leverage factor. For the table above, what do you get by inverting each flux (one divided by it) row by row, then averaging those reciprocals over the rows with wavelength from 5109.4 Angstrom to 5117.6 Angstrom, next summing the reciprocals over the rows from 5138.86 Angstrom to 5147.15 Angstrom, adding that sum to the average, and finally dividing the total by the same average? 8.3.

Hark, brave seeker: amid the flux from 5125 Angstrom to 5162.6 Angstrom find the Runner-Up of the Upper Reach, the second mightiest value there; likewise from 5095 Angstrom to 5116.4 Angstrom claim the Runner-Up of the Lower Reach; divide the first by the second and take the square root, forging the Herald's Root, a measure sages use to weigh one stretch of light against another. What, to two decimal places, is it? 1.02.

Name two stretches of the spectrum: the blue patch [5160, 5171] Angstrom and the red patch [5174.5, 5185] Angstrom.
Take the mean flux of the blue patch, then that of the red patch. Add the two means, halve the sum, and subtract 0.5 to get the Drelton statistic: 27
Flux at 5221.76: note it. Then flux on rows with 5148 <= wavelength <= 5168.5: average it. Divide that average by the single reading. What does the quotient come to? 0.69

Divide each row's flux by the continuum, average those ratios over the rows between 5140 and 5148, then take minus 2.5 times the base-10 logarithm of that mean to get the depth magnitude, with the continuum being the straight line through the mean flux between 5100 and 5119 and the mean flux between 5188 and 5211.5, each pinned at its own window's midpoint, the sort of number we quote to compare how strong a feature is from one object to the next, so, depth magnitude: -0.04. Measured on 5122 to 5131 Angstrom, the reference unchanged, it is 0.09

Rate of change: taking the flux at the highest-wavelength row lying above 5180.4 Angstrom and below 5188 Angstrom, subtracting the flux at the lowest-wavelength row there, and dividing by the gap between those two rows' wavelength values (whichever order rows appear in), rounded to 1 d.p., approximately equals 1.0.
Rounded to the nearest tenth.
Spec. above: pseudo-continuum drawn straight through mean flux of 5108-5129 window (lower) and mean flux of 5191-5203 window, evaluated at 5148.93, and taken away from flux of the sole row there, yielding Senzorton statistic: 2.2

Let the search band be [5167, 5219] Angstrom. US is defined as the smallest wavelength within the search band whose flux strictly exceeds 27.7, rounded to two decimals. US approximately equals 5187.01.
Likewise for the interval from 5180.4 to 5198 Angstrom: 5187.01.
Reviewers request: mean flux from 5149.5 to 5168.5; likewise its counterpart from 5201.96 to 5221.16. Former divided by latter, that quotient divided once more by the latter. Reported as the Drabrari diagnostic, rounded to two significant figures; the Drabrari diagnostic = 0.033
